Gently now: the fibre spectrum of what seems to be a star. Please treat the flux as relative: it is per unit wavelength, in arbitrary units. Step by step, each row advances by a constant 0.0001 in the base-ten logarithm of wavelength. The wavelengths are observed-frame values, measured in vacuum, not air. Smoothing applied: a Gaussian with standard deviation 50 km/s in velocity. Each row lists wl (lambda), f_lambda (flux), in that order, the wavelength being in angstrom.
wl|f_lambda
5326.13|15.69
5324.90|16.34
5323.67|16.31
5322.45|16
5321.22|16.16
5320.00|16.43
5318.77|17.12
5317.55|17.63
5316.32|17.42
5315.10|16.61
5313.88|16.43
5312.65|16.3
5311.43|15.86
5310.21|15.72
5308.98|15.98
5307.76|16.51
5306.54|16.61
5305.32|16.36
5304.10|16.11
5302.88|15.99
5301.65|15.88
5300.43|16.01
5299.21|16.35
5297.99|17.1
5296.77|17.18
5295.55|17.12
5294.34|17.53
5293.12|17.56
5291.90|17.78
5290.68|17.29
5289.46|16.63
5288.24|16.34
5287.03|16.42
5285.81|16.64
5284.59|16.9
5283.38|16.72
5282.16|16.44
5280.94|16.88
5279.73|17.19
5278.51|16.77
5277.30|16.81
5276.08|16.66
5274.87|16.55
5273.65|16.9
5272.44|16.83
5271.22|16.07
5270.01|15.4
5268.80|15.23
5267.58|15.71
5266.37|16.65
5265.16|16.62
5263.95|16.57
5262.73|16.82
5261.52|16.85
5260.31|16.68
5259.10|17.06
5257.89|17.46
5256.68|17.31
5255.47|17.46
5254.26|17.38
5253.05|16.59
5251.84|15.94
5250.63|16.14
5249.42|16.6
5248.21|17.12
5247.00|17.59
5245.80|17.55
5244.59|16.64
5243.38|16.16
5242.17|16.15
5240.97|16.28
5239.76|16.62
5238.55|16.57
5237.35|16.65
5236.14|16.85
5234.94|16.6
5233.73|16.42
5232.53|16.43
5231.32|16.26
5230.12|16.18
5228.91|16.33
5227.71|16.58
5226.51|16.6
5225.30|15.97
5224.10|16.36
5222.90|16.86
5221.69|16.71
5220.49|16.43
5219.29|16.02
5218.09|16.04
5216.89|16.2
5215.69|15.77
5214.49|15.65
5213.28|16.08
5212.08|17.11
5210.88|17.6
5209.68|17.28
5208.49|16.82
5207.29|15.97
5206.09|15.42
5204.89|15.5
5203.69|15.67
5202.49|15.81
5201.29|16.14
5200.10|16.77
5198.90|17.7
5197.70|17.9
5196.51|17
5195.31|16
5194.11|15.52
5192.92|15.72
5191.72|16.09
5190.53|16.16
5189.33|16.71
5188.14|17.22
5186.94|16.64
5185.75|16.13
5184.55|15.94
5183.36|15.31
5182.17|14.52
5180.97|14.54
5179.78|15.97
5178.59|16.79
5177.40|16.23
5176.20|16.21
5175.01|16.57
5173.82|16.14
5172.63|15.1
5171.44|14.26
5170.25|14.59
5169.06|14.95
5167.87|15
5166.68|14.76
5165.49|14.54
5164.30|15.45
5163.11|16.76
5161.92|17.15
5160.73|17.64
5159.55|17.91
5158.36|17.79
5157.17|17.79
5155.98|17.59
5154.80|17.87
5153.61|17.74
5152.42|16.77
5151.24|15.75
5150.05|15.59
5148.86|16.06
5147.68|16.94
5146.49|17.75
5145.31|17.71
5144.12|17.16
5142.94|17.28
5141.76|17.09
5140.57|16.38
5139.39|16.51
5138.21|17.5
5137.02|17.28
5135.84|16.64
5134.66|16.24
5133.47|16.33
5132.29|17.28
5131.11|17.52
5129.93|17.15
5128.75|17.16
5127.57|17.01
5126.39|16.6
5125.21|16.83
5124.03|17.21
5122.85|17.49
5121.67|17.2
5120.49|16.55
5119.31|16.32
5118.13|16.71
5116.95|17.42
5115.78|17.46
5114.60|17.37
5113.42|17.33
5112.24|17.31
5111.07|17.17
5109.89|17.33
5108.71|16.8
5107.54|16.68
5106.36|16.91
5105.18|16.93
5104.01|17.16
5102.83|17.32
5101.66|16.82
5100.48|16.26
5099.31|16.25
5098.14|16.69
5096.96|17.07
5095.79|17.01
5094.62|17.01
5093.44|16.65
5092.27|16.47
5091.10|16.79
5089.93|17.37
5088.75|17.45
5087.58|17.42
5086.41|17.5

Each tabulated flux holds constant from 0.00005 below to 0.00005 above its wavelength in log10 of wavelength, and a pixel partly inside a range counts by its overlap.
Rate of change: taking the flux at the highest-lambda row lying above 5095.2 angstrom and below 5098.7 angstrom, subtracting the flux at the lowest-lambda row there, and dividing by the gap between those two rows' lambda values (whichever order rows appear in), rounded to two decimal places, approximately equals -0.14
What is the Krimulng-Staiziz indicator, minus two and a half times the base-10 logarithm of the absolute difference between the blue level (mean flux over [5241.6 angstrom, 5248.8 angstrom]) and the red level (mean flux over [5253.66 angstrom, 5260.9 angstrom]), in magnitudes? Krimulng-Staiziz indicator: 1.1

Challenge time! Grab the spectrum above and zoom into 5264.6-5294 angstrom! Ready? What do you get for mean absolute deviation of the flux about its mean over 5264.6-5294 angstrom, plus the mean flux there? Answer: 17.0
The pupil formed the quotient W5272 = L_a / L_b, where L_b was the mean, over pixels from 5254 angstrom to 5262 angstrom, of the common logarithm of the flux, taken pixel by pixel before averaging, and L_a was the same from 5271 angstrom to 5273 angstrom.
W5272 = 0.98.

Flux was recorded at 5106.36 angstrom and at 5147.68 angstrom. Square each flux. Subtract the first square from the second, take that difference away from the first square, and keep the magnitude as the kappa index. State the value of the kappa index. 285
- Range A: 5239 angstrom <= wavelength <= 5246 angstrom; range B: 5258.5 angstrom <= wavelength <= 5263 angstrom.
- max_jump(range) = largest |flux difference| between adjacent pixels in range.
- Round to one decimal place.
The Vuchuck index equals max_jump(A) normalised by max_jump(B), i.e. 2.4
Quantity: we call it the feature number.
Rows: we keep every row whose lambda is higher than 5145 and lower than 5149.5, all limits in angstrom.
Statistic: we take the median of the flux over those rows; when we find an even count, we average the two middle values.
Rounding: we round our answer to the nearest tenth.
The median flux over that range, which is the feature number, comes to 17.3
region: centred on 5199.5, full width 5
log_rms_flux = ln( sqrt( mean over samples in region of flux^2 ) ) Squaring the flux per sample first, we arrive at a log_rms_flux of 2.84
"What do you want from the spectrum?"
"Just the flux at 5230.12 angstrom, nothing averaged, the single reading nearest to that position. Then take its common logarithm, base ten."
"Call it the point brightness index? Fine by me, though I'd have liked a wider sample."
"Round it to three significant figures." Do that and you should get 1.21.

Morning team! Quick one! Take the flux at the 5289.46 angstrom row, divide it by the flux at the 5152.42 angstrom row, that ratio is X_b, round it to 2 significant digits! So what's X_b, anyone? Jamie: 0.99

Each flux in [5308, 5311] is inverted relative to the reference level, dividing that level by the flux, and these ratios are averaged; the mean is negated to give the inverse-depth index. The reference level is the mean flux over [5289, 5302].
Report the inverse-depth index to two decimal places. -1.07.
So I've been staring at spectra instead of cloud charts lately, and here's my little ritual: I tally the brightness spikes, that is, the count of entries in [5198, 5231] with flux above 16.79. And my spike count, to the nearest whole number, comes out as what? 6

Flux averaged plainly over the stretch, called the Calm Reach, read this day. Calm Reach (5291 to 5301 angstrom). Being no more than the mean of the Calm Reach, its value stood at 17.1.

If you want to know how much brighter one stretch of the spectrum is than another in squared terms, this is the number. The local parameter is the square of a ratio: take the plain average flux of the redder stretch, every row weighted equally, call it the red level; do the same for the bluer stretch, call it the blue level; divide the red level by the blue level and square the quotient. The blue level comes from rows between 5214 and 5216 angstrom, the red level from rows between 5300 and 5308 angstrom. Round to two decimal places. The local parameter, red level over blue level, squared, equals 1.06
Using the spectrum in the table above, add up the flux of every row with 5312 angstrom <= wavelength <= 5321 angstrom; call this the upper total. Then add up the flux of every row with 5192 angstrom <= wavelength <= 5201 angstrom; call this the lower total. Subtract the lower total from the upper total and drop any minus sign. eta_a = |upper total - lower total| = 1.3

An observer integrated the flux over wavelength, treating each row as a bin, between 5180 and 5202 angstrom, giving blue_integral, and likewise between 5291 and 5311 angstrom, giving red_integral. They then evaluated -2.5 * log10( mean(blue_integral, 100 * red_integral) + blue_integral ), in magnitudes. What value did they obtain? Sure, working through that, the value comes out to -10.6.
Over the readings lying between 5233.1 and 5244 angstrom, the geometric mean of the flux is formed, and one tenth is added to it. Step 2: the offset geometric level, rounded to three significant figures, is 16.6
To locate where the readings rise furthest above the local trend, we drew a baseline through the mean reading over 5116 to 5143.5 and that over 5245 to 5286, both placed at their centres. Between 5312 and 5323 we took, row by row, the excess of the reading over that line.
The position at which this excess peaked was 5317.55 angstrom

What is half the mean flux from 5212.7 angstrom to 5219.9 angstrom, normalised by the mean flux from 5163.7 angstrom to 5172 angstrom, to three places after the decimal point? 0.539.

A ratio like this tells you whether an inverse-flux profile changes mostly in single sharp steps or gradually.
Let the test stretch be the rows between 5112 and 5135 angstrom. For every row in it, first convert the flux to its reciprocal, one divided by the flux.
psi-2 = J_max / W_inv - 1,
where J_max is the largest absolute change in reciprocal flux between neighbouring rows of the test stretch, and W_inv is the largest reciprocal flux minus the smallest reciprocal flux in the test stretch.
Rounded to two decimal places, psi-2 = -0.25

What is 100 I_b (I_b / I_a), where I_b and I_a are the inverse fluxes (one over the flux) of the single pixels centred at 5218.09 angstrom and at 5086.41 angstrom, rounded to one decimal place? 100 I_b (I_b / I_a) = 6.8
